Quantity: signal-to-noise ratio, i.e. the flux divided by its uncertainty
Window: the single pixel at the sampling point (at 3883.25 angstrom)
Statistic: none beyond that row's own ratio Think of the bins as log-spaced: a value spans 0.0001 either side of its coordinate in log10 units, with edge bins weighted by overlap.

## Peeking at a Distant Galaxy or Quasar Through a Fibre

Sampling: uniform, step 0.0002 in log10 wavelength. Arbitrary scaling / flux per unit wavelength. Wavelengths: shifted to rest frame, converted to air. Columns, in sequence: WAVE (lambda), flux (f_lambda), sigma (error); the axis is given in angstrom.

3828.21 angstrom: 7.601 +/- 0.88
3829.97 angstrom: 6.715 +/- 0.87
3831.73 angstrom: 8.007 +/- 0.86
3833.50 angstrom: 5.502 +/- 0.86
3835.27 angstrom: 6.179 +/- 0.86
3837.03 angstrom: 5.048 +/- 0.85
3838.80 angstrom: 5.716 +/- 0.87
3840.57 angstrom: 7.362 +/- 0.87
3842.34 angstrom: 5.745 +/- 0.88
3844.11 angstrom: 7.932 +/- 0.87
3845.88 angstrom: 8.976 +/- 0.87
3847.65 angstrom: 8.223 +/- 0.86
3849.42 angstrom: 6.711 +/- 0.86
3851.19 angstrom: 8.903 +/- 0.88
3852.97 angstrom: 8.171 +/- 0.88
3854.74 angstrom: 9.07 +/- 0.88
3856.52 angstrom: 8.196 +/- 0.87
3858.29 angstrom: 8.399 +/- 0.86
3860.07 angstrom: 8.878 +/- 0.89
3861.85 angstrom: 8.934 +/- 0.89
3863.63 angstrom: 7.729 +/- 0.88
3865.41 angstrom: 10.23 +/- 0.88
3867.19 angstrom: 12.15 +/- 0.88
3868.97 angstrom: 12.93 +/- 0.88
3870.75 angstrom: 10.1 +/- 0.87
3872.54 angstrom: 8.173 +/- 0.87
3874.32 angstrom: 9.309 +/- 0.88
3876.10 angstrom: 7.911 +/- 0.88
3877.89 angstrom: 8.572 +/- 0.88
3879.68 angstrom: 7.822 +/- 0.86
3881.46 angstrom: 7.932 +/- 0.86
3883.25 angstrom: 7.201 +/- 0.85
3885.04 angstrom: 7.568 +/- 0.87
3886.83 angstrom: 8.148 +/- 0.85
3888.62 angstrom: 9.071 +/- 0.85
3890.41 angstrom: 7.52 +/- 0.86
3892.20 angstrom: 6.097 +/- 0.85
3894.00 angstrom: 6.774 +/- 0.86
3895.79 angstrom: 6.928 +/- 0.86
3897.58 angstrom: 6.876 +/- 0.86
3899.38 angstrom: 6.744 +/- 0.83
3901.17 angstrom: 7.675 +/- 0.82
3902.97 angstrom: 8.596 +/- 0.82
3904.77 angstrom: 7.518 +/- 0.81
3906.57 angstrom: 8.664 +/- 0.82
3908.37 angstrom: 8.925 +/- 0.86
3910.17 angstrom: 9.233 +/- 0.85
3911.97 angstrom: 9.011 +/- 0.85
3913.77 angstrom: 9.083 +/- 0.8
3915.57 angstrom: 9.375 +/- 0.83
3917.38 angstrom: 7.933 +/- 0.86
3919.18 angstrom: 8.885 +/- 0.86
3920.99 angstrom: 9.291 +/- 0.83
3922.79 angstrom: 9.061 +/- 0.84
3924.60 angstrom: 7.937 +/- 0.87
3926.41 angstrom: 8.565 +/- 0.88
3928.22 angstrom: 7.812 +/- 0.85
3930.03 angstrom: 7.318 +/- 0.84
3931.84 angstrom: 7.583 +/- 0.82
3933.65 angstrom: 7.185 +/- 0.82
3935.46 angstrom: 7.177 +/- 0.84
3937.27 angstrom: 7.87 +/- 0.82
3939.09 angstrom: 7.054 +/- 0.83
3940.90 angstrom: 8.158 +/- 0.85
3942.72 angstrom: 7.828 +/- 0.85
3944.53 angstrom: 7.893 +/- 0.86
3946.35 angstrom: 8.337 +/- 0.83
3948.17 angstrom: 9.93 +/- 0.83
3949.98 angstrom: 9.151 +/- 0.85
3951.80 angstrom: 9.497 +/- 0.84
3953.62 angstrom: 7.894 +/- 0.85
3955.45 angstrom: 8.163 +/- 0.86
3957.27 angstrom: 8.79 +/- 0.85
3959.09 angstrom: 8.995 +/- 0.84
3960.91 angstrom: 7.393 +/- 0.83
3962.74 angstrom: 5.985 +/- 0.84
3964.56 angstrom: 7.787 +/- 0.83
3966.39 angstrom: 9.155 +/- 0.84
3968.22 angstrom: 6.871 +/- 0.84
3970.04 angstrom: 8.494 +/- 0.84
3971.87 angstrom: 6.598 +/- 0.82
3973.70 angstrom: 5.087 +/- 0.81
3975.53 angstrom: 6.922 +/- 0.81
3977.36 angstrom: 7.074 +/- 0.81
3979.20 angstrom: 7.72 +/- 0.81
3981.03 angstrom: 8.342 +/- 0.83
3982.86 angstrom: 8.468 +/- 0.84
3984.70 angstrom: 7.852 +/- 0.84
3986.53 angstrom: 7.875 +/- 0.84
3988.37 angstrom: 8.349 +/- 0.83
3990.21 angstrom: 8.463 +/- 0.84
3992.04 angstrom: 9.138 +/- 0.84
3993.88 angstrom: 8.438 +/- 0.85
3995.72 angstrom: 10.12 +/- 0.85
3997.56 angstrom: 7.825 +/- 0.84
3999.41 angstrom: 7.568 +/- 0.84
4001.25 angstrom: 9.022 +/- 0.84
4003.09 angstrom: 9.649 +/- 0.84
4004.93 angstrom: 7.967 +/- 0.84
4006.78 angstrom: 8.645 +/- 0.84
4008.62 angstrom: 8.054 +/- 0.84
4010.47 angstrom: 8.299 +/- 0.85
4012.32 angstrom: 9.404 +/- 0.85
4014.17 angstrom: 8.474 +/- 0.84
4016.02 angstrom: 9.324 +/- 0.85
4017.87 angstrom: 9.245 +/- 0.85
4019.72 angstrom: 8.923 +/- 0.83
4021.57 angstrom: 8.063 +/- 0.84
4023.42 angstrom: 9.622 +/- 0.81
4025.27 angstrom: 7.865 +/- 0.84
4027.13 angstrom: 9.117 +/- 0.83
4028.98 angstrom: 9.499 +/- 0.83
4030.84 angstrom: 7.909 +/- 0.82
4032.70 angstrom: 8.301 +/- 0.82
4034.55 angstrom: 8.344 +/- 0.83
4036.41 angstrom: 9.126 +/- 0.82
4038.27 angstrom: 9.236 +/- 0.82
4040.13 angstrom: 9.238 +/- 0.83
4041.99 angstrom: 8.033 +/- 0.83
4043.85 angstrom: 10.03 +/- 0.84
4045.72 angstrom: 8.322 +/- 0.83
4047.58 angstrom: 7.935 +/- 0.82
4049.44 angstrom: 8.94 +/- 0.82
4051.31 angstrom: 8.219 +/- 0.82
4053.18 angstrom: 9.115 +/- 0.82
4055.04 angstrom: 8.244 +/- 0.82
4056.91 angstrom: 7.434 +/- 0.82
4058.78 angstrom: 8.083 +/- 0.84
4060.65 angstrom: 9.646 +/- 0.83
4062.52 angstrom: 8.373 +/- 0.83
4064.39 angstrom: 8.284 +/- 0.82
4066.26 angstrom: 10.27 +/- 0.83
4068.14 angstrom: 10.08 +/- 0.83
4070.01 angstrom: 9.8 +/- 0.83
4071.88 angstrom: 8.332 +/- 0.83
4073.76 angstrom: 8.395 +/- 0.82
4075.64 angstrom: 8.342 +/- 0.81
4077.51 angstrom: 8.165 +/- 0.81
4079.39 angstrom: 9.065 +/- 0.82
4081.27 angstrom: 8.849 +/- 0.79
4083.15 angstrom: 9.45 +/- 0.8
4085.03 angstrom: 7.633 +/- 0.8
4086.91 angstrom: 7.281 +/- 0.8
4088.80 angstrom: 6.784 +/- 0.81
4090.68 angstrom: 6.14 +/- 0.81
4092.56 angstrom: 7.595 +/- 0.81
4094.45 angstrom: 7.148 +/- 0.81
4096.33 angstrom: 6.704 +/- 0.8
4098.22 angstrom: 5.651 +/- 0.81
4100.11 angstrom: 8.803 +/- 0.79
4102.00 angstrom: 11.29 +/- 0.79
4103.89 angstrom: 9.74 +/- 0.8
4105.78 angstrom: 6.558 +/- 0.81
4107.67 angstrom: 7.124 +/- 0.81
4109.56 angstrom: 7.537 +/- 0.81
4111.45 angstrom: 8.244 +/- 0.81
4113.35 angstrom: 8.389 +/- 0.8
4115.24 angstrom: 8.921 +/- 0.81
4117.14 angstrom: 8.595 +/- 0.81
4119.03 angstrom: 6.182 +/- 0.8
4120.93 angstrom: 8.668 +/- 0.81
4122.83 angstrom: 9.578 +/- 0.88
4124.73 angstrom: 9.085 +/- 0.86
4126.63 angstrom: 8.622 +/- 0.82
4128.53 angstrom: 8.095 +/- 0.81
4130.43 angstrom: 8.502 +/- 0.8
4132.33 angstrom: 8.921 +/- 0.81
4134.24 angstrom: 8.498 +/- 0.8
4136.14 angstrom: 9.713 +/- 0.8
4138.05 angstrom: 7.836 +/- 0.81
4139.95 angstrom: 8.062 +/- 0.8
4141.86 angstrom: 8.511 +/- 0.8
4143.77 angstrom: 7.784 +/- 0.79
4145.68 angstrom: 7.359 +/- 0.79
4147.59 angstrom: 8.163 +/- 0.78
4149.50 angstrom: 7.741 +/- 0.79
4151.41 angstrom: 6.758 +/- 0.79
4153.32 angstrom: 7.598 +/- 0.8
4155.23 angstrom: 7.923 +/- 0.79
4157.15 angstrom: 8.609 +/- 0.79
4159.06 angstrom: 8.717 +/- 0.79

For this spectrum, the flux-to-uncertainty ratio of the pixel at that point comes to 8.5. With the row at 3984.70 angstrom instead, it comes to 9.3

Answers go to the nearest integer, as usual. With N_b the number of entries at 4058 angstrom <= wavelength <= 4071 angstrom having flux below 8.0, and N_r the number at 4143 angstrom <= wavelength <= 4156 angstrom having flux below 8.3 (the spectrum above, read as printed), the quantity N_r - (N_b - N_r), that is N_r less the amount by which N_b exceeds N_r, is 14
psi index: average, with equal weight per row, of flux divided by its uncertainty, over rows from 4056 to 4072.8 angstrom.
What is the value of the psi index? 10.8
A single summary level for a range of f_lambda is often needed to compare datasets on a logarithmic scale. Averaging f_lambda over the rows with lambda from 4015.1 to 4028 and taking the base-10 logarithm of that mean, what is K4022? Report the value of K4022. 0.948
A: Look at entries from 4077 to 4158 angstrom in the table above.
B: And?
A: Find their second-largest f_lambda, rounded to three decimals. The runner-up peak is 9.740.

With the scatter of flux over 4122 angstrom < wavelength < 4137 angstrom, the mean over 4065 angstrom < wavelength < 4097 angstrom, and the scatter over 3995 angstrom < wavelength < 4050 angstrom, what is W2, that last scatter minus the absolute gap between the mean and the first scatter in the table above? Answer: -7.0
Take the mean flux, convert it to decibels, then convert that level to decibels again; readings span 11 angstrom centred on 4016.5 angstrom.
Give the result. 9.78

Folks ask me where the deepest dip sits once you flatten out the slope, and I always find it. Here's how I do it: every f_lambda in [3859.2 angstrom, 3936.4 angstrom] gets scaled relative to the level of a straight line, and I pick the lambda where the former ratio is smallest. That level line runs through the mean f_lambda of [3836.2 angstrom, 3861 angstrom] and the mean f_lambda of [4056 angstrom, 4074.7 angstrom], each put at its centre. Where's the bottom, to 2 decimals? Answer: 3892.20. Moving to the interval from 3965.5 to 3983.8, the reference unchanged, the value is 3973.70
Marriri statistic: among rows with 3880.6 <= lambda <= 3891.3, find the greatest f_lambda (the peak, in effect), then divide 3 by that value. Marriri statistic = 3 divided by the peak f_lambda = 0.331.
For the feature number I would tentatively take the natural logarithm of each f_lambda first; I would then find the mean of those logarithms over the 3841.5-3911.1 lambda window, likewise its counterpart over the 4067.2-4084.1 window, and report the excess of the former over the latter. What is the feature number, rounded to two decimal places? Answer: -0.08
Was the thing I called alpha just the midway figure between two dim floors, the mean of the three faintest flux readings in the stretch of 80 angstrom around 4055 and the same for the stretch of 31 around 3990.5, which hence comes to 6.94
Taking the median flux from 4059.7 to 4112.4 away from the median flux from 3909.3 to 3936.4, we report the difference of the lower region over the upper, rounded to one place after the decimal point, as 0.3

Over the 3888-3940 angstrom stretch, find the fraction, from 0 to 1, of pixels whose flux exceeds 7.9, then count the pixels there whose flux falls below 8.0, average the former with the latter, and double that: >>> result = 17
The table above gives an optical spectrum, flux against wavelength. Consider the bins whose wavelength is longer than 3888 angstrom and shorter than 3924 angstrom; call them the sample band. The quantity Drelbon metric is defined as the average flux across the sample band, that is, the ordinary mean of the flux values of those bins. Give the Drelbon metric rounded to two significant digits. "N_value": 8.2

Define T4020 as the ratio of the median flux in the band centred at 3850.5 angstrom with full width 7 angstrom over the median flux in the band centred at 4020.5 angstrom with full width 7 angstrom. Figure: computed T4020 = 0.90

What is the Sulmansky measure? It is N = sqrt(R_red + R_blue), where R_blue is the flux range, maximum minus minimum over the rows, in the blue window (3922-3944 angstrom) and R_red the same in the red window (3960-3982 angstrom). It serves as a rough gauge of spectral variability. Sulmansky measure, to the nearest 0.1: 2.5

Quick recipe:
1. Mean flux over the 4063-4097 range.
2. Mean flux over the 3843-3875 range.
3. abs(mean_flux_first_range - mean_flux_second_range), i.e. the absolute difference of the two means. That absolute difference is 0.8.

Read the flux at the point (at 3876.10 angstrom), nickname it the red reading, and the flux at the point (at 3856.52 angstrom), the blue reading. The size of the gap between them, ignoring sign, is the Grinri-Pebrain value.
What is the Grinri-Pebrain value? 0.3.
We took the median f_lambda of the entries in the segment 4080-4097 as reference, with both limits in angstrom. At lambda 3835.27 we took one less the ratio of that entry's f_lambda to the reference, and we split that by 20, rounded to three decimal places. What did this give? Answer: 0.008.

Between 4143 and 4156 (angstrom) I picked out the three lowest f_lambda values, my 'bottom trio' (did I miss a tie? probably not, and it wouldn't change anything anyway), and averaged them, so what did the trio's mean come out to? 7.2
